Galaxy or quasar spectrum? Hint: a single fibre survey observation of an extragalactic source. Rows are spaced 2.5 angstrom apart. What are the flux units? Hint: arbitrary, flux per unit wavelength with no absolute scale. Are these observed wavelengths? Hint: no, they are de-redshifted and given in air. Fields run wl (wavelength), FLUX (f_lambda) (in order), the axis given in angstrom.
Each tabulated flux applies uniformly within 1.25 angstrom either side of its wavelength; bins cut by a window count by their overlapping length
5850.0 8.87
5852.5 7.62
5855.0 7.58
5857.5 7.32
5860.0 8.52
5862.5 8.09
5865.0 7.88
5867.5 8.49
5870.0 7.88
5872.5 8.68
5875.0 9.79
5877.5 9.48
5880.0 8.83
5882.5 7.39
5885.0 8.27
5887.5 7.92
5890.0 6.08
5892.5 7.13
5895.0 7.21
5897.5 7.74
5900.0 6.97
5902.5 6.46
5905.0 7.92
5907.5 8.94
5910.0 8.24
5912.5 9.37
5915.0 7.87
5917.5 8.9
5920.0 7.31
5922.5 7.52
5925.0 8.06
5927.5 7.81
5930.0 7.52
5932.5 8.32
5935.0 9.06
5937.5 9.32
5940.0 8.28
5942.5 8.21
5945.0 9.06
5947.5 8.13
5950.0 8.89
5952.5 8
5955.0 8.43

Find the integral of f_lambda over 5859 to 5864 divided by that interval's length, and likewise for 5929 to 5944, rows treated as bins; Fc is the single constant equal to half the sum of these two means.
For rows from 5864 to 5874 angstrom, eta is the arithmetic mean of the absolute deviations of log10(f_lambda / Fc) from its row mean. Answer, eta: 0.019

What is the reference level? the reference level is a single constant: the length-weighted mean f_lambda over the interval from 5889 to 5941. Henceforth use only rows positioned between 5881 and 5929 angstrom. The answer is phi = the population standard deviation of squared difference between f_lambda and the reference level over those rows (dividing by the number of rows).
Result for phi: 0.90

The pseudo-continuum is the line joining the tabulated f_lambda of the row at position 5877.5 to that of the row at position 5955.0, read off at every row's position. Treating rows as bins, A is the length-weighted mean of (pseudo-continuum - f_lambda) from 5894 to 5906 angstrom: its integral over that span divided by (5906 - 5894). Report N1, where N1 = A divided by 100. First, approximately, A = 1.9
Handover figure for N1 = 0.019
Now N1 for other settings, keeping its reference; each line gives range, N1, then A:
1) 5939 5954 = 0.001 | 0.1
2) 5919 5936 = 0.009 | 0.9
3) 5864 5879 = 0.008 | 0.8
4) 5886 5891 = 0.022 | 2.2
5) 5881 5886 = 0.015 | 1.5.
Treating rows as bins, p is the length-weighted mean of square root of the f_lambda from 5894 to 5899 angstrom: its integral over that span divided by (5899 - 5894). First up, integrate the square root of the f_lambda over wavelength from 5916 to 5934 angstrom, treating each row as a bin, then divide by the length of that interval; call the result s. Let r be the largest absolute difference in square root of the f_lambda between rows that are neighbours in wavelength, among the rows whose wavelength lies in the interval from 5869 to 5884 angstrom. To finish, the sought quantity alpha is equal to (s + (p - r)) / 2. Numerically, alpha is 2.65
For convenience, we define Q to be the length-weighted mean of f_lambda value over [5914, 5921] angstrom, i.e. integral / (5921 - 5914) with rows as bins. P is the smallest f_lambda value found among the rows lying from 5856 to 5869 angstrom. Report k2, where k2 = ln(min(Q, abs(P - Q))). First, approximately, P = 7.32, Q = 8.1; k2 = -0.30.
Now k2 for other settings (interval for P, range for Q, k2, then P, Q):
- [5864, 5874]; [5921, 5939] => -1.08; 7.88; 8.2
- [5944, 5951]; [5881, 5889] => -1.22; 8.13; 7.8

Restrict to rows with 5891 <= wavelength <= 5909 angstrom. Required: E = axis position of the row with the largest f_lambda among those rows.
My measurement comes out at 5907.5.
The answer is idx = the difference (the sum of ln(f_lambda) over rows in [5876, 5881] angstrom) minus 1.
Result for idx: 3.43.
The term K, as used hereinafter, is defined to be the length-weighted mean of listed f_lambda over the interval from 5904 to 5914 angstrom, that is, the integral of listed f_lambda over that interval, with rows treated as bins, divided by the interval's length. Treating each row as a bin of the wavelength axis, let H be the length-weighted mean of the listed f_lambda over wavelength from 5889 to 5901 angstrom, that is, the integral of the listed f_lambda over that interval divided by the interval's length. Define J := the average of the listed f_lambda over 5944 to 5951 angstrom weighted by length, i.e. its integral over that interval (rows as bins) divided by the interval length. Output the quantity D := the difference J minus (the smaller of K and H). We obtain 1.6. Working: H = 7.0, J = 8.67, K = 8.6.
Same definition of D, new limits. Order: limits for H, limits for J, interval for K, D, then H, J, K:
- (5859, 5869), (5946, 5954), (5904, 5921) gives 0.1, 8.2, 8.37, 8.4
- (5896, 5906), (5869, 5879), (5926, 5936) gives 1.7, 7.3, 8.98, 8.2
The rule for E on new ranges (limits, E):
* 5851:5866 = 5860.0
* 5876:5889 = 5877.5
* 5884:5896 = 5885.0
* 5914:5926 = 5917.5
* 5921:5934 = 5932.5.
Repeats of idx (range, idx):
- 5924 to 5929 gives 3.14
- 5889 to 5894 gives 2.77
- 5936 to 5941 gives 3.35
